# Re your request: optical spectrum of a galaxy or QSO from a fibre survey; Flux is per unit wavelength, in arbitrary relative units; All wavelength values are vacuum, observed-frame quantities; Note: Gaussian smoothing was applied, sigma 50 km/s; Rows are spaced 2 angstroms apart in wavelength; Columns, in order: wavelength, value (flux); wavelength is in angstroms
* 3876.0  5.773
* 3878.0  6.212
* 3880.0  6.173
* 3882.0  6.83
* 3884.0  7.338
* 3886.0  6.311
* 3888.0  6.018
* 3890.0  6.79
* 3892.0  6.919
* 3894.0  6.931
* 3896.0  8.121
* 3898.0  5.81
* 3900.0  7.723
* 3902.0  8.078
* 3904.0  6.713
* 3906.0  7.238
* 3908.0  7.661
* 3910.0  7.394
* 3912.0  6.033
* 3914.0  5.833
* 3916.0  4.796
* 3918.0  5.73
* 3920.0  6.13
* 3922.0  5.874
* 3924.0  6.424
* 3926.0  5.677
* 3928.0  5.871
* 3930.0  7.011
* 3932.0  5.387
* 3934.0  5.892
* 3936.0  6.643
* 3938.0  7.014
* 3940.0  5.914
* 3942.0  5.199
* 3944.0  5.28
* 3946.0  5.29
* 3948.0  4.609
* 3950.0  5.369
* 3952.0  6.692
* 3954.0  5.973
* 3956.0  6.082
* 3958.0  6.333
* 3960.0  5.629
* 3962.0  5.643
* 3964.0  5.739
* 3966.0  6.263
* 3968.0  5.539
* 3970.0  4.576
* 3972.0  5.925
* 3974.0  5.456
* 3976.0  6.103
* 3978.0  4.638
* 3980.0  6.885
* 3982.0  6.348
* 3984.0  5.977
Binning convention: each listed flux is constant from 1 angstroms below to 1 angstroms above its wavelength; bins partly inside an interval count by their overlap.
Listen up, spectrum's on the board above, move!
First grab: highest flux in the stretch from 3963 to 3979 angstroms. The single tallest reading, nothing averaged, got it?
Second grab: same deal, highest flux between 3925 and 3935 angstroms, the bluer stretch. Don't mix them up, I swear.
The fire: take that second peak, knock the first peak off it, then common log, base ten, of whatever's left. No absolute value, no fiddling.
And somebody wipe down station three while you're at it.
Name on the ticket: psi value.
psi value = -0.126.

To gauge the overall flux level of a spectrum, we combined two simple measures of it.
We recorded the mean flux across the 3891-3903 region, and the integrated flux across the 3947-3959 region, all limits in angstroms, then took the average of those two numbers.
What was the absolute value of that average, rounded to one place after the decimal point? 38.7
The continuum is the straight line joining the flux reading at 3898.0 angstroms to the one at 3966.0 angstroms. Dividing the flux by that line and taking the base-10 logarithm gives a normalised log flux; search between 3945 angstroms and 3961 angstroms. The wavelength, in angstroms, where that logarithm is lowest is 3948.0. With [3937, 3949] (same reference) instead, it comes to 3948.0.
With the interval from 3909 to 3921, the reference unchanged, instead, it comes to 3916.0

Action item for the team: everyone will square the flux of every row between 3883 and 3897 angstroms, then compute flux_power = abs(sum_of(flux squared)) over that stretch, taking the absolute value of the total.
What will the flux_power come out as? 338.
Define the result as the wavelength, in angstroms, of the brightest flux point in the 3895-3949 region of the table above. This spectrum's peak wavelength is 3896.0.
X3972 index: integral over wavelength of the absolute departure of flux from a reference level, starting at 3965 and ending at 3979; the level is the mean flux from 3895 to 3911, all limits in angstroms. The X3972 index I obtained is 26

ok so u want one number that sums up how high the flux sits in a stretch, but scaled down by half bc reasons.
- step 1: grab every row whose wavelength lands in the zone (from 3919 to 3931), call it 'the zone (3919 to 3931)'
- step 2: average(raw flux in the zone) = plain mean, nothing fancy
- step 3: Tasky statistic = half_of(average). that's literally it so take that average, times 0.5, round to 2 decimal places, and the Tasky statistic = 3.08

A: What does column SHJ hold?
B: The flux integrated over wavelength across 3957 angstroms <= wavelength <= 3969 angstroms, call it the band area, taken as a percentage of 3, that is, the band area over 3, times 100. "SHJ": 2343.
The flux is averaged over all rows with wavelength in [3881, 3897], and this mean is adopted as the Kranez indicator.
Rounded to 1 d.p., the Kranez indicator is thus 6.9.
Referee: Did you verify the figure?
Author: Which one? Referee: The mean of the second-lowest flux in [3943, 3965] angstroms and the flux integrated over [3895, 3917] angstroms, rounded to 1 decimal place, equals 78.0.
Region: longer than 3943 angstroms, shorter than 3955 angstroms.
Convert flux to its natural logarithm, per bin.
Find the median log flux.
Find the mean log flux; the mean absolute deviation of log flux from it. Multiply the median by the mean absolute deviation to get 0.16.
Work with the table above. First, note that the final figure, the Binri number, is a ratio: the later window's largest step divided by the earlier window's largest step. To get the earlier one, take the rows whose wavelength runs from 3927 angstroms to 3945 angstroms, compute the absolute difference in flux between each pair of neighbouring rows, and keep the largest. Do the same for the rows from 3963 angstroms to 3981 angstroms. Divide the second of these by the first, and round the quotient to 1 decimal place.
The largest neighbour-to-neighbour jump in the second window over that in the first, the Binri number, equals 1.4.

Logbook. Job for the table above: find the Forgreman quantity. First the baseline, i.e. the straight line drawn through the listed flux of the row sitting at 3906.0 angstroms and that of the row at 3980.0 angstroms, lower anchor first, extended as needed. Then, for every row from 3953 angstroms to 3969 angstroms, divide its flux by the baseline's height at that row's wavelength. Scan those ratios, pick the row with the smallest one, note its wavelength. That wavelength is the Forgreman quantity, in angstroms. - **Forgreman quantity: 3968.0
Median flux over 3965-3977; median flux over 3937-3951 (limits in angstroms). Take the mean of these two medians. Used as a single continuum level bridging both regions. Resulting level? 5.51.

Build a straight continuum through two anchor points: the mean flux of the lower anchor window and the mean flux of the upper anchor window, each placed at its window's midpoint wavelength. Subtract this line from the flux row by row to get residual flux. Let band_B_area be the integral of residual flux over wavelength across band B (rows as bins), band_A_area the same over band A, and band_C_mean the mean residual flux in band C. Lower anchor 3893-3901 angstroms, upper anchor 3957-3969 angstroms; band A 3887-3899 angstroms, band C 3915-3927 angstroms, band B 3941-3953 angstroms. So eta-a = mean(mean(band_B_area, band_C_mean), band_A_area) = -5.3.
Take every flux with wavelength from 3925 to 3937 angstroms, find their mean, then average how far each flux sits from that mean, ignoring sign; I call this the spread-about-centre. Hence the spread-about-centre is 0.50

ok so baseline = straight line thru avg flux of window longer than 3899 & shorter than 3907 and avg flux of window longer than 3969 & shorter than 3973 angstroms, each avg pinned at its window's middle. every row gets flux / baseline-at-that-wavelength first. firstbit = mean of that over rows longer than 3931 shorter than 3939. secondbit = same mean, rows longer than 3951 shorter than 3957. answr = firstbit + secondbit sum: 2.05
